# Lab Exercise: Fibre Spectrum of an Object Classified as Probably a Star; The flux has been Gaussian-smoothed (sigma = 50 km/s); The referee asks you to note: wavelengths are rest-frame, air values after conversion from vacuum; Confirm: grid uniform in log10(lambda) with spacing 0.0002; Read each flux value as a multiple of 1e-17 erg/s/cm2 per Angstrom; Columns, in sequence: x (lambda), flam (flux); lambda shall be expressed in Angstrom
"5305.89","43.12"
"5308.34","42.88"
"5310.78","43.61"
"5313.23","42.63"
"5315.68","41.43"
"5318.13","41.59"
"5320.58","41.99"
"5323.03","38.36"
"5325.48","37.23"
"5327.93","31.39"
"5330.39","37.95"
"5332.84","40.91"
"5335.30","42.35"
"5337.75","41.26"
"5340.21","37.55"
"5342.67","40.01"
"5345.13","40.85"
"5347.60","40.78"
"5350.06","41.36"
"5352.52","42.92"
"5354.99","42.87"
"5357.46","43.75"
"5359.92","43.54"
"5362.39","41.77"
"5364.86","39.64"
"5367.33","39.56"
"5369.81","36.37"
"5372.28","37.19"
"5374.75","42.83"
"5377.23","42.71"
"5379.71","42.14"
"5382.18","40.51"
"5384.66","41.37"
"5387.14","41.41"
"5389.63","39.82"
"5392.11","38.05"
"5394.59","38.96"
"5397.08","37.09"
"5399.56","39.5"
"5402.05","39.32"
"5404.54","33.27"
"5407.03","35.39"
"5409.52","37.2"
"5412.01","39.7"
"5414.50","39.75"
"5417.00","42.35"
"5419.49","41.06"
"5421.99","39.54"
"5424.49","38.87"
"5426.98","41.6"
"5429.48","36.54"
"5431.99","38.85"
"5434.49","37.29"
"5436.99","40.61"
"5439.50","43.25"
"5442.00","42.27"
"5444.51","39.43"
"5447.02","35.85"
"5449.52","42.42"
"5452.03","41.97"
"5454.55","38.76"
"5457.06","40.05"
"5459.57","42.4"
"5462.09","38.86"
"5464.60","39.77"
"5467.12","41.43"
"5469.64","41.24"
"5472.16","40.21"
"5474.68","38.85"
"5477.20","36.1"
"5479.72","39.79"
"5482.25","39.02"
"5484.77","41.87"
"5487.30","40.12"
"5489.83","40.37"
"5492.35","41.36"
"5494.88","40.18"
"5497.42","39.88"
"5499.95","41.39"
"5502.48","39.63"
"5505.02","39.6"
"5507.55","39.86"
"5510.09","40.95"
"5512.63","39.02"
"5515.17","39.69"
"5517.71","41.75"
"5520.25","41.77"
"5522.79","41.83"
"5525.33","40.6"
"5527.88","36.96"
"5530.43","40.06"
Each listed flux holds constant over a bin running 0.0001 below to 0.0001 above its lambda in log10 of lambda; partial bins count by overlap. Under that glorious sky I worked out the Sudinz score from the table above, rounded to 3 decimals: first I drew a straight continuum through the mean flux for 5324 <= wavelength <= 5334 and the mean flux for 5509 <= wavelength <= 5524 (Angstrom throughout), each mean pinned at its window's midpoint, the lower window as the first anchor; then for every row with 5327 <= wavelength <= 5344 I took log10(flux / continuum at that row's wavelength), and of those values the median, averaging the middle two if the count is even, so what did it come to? 0.032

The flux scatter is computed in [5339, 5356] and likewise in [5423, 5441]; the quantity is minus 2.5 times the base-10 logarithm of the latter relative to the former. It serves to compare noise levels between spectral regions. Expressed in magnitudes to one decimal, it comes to -0.3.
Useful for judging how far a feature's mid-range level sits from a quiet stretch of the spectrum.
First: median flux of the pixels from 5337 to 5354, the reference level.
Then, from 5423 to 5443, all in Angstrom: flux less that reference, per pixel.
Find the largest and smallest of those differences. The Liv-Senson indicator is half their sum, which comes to -1.0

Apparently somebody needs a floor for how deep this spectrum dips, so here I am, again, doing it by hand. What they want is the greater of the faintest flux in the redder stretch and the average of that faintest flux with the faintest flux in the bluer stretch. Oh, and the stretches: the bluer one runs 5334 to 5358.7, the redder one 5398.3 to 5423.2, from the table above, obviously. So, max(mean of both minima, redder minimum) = 35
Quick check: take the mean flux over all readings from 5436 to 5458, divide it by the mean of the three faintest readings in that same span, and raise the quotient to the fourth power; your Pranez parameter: 1.29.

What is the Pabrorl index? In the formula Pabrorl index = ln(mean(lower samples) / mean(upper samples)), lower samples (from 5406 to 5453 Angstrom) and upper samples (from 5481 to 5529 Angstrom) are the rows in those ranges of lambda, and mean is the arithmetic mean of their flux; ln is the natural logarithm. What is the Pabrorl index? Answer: -0.016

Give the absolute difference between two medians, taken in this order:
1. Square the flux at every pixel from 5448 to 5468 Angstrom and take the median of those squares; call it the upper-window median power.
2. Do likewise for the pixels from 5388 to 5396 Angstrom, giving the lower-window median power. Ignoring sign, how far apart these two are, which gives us 142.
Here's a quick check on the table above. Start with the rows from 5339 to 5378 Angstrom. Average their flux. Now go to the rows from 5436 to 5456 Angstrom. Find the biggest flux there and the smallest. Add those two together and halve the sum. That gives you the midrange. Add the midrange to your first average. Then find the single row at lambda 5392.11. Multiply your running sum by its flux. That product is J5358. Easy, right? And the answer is 3059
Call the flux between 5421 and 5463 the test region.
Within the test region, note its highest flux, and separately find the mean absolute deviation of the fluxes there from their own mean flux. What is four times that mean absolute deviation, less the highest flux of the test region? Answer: -36.1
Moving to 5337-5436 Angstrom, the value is -36.2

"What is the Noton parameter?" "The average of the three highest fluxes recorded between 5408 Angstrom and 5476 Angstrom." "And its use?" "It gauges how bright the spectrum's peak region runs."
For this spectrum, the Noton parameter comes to 42.7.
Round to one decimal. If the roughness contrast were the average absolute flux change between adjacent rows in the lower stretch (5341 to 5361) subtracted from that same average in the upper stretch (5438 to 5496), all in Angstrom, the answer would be 1.4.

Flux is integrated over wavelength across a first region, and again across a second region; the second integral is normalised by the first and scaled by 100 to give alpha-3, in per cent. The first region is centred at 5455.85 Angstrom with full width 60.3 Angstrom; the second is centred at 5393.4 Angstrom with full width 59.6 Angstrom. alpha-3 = 97.4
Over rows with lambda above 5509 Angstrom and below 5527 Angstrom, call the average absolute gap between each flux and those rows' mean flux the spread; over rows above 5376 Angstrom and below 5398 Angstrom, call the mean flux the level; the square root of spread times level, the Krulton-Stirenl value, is 6.0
